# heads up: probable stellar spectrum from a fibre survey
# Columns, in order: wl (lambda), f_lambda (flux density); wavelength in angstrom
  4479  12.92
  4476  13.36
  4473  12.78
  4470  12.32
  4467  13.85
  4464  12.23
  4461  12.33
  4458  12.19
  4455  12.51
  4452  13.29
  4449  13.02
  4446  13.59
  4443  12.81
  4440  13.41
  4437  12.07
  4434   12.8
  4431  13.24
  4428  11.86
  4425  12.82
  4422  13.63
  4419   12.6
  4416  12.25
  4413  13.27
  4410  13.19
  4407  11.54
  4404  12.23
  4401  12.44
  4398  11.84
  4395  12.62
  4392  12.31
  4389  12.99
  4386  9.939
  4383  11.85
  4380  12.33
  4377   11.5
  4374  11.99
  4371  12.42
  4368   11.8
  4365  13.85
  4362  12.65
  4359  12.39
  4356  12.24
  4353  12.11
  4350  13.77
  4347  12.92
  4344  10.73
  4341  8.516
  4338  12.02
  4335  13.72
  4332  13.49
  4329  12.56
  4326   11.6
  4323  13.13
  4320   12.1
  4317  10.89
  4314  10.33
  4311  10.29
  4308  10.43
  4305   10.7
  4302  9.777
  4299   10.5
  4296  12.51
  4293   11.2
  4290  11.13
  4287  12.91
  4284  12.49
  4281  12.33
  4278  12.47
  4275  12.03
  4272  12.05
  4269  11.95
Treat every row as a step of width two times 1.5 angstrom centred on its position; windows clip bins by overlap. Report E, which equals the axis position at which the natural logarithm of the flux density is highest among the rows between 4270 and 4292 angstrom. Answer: 4287 angstrom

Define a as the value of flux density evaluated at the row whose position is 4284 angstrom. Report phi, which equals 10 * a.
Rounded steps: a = 12.49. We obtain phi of 125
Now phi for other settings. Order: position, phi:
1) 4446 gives 136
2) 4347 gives 129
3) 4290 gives 111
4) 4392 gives 123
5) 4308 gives 104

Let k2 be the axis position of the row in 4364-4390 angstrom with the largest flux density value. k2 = 4365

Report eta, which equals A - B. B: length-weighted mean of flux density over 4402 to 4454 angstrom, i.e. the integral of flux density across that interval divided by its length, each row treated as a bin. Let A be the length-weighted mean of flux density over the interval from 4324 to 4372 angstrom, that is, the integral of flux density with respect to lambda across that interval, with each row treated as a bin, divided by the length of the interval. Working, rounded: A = 12.3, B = 12.8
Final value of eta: -0.5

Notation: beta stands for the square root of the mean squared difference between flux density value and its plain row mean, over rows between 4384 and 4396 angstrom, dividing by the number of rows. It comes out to 1.19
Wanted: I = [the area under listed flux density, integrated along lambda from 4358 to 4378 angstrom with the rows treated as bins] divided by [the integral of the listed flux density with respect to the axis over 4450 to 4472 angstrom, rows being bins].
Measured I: 0.89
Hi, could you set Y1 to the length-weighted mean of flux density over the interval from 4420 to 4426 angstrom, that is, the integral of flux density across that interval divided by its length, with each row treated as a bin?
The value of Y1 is 13.2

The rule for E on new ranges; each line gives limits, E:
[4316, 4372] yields 4365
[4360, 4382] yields 4365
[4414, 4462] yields 4422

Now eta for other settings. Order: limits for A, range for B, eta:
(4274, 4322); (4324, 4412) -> -0.8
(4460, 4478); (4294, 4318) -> 2.1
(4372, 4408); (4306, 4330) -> 0.6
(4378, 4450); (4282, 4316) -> 1.4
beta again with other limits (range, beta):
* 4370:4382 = 0.36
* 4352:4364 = 0.20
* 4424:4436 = 0.50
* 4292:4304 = 1.01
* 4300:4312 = 0.34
